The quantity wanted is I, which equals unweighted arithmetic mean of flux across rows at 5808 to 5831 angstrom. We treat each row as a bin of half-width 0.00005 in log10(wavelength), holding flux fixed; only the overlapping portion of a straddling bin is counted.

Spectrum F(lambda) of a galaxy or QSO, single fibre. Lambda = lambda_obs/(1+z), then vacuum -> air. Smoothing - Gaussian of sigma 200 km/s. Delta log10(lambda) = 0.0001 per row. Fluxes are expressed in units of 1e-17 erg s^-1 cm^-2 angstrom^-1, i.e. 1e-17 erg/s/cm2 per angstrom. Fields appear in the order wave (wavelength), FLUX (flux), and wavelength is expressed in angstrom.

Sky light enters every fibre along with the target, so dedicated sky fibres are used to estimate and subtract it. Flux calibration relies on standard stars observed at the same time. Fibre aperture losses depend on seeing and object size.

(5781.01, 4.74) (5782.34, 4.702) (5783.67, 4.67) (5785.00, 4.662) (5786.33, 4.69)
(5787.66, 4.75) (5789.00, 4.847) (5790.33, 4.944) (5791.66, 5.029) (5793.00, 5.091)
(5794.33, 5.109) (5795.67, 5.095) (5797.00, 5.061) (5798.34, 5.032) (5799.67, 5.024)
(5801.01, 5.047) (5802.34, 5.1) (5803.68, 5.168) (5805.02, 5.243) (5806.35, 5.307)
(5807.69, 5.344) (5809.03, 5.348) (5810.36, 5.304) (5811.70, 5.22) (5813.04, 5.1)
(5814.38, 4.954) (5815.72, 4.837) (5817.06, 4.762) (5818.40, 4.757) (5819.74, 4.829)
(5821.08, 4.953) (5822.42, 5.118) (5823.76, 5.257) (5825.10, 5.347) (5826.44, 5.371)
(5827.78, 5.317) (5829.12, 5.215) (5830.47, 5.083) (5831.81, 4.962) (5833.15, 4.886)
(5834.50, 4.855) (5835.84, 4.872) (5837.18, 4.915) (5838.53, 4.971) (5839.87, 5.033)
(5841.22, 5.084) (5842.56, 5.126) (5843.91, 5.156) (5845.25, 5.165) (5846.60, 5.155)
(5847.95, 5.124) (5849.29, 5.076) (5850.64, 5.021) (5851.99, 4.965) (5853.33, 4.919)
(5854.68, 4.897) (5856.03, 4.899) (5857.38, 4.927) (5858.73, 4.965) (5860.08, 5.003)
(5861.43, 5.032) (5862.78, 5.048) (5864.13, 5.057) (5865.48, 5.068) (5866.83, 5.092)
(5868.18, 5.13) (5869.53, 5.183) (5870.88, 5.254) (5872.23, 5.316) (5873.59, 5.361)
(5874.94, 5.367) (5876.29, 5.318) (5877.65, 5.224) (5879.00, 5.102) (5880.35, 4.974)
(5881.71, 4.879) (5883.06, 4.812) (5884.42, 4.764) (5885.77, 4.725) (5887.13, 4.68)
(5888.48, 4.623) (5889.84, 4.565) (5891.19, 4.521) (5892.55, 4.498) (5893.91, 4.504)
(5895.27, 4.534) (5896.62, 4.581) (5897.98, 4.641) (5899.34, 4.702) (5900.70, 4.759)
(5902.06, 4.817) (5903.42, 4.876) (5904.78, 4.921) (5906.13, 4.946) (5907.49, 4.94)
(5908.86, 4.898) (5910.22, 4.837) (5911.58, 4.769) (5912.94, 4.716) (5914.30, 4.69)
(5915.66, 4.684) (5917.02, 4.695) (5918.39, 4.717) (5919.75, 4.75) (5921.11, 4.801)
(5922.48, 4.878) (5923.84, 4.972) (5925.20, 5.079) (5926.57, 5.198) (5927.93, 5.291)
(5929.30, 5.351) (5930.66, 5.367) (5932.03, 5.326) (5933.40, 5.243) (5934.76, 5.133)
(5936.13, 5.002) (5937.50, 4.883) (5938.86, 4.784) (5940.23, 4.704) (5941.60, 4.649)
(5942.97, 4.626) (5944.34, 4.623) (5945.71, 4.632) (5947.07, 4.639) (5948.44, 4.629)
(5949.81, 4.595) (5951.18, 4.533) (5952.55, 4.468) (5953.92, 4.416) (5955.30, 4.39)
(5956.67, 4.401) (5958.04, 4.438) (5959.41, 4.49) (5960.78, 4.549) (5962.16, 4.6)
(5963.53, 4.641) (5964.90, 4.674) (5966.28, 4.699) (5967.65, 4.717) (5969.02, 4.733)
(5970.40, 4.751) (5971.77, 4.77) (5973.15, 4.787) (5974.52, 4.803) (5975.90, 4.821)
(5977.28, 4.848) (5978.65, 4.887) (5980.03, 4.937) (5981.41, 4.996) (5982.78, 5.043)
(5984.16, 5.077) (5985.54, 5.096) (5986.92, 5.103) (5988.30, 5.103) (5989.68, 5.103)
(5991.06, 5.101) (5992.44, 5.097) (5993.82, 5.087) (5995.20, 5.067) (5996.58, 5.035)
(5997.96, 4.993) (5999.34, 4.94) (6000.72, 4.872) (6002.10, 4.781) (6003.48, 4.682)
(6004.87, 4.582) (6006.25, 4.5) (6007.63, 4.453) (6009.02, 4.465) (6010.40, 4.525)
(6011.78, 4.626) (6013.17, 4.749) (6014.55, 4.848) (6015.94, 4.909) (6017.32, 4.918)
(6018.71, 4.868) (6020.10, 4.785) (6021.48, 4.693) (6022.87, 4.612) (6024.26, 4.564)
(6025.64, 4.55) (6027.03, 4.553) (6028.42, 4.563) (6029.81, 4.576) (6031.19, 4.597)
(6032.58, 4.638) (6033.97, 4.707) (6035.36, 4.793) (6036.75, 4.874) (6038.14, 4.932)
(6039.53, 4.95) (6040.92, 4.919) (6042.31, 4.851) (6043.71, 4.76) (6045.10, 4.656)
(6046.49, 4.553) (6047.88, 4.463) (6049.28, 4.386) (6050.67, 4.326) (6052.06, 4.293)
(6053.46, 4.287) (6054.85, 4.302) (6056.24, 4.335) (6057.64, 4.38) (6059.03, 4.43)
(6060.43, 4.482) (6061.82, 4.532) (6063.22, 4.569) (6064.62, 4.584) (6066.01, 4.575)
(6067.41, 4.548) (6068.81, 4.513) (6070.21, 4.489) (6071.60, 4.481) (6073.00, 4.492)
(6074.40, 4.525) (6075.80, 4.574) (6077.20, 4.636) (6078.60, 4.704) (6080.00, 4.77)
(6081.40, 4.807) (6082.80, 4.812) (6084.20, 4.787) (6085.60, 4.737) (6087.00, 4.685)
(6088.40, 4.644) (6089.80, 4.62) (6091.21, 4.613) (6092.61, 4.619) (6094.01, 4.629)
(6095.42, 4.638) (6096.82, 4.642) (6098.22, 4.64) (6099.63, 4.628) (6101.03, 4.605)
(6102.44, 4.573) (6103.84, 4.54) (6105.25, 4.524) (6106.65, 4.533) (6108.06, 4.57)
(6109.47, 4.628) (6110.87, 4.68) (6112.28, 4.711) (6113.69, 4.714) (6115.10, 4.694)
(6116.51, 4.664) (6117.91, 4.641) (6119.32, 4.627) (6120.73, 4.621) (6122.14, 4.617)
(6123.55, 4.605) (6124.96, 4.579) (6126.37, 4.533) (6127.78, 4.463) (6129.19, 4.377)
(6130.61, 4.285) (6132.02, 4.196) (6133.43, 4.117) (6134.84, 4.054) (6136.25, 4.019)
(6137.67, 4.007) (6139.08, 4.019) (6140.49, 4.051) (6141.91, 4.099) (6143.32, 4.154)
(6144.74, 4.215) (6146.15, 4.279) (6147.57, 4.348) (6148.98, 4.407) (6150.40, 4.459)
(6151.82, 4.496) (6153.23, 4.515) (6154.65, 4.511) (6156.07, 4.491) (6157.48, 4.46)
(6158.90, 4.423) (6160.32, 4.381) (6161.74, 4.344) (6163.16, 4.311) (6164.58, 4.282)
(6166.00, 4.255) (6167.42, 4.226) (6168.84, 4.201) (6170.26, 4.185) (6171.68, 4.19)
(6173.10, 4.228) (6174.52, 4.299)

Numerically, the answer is 5.10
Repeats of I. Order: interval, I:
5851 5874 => 5.07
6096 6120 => 4.62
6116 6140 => 4.38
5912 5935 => 4.99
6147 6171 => 4.37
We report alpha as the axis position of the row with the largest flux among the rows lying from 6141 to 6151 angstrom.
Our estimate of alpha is 6150.40 angstrom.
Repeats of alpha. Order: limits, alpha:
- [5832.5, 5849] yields 5845.25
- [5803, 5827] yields 5826.44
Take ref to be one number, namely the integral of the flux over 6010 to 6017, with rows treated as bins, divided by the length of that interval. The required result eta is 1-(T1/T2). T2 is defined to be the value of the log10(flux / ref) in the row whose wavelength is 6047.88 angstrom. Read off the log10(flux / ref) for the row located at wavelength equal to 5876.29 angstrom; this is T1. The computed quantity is 2.8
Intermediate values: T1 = 0.049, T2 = -0.03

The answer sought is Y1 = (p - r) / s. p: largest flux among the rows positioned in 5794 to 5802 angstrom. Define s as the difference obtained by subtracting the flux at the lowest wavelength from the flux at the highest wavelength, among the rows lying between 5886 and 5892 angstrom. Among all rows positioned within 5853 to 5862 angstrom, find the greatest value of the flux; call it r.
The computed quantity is -0.5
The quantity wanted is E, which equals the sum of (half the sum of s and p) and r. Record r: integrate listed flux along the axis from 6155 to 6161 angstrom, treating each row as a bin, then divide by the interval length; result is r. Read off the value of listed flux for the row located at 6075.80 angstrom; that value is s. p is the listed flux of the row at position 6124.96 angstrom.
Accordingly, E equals 9.0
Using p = 4.579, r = 4.4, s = 4.574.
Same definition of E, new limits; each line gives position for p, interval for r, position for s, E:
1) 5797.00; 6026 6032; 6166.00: 9.2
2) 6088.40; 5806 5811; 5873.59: 10.3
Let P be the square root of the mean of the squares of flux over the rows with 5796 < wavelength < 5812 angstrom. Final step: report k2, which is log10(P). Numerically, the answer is 0.715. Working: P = 5.18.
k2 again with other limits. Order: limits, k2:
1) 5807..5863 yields 0.704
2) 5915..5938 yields 0.701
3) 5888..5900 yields 0.660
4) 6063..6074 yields 0.656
